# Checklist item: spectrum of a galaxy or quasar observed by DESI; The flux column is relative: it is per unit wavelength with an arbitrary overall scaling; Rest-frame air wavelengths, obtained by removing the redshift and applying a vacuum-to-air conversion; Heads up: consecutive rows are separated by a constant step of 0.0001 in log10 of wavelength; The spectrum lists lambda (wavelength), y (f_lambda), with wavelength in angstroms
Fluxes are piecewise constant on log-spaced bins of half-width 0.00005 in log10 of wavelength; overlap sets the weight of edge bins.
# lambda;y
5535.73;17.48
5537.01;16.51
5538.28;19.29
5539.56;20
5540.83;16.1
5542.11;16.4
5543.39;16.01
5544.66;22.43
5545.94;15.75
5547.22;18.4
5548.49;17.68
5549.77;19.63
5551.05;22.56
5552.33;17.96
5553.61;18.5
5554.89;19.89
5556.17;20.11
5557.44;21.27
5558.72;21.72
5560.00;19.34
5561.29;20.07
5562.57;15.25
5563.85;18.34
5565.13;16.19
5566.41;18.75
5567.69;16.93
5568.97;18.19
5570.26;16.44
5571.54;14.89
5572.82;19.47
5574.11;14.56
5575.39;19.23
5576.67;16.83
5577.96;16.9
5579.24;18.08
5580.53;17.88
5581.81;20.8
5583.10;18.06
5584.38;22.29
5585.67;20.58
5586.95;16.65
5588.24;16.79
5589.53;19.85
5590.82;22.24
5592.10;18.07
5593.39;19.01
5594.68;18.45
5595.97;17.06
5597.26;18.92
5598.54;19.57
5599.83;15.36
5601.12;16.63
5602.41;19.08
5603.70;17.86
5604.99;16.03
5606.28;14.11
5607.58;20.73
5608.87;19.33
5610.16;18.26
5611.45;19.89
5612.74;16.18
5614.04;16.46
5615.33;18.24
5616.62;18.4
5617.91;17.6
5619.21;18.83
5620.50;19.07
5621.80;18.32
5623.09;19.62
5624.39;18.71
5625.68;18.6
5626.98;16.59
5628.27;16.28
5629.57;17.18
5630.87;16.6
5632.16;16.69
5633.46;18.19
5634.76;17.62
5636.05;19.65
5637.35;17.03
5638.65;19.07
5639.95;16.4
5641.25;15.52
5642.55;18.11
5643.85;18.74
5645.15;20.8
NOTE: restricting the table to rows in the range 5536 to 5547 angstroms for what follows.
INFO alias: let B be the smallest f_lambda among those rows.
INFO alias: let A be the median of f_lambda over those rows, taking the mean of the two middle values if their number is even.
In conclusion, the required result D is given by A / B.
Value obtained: 1.04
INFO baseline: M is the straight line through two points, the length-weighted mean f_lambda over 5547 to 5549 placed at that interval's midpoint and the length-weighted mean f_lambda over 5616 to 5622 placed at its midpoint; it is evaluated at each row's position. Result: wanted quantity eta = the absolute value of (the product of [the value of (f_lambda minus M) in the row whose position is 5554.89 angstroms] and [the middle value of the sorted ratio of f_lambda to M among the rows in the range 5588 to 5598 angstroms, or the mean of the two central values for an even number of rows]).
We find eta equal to 1.8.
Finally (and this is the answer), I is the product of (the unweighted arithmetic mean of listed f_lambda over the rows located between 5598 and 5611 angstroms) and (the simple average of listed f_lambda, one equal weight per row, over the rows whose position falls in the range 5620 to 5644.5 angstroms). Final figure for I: 315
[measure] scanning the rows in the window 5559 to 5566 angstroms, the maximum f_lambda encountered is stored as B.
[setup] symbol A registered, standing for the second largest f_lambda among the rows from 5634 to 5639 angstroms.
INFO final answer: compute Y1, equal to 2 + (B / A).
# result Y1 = 3.05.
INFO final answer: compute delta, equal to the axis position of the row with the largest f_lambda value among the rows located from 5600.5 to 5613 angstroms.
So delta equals 5607.58 angstroms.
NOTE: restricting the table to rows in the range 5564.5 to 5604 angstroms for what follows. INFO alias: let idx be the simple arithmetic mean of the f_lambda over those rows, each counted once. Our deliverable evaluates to 18.1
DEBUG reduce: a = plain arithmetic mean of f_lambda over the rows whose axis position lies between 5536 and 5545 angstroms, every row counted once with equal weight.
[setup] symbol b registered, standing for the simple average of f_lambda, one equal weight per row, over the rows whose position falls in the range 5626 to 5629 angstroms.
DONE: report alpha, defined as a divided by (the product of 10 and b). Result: 0.110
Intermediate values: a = 18.1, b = 16.4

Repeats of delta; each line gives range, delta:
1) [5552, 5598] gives 5584.38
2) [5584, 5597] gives 5584.38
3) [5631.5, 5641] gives 5636.05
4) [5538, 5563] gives 5551.05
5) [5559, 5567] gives 5561.29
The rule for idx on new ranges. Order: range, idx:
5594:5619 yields 17.8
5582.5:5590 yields 19.0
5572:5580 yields 17.5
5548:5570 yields 19.0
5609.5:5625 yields 18.3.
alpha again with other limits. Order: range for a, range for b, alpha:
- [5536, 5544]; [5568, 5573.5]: 0.101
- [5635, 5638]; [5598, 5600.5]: 0.105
